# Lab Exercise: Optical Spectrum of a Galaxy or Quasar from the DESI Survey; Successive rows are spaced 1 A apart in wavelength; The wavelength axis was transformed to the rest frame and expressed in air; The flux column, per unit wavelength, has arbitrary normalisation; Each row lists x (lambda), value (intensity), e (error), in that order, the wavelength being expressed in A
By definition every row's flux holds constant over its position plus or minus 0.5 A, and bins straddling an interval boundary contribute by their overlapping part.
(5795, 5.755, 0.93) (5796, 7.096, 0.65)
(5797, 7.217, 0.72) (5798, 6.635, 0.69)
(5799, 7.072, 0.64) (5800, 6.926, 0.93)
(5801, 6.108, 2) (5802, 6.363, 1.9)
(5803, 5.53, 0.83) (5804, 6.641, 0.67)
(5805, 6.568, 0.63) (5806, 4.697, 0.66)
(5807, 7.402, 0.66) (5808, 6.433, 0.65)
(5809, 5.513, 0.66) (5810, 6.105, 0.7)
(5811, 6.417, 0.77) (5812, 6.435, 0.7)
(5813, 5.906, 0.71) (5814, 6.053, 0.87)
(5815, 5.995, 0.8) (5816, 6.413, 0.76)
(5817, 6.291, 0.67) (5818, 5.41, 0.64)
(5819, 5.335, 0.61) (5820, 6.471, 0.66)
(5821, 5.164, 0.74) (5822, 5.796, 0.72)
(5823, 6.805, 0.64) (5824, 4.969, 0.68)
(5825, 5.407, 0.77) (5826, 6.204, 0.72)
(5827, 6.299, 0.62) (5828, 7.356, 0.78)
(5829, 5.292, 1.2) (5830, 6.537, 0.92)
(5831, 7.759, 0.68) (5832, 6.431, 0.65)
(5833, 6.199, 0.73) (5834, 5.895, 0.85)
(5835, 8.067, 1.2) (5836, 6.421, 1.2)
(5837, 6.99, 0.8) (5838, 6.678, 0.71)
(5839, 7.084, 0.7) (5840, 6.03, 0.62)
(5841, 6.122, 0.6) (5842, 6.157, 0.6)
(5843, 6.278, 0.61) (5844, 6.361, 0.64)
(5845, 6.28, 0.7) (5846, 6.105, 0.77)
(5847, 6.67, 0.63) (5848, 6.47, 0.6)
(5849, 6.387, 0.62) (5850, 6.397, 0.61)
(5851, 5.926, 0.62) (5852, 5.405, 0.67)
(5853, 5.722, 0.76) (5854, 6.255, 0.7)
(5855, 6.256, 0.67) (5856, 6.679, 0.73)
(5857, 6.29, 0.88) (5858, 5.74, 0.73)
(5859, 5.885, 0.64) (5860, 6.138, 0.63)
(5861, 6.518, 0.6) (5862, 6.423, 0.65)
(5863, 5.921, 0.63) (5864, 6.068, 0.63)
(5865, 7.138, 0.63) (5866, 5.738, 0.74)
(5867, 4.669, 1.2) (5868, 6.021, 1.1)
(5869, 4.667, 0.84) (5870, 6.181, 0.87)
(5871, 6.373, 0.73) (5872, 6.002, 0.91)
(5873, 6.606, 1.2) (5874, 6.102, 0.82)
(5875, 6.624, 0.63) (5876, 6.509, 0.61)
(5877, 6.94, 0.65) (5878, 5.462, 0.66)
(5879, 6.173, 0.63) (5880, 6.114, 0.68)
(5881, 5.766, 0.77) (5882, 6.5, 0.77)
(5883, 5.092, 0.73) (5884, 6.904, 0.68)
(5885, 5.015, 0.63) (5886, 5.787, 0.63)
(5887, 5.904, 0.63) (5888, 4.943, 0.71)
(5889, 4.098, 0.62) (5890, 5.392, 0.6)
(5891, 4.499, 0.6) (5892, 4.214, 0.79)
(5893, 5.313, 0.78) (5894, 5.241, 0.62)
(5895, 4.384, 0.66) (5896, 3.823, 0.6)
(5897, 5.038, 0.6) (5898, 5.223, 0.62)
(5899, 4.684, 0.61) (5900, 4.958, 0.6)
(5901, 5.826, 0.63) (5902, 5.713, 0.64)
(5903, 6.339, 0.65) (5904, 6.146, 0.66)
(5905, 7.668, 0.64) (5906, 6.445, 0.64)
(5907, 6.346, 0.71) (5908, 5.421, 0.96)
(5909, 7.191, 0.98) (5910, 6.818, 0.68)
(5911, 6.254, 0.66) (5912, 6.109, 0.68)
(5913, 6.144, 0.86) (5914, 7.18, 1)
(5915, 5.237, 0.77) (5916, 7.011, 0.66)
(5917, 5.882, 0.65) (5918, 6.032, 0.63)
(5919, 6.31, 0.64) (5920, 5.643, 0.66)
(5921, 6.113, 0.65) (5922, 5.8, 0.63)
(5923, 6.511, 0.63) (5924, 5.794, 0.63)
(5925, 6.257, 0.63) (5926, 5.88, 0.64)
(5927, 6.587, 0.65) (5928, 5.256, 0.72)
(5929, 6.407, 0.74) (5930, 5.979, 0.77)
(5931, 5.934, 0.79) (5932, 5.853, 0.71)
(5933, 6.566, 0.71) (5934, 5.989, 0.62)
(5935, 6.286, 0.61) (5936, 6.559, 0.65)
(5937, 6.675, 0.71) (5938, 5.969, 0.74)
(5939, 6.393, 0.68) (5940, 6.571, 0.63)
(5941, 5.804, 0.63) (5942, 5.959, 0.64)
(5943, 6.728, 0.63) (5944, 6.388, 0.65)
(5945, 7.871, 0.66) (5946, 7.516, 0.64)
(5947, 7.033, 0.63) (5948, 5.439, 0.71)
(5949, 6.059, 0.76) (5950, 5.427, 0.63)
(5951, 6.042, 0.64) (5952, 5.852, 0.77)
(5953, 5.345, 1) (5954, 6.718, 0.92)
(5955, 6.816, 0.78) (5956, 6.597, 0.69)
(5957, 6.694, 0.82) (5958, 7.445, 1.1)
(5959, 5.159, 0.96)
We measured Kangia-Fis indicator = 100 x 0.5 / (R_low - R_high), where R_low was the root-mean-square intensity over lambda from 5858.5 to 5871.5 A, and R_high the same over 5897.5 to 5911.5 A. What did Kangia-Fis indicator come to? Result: -447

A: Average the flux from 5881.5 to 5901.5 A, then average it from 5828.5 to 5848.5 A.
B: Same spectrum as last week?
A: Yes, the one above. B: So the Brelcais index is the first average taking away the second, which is -1.3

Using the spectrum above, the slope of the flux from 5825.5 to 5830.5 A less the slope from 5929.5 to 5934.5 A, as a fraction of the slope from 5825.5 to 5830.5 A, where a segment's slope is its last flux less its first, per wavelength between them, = 1.0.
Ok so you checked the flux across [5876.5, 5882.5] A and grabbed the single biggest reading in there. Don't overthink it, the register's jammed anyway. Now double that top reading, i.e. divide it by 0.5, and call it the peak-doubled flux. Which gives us 13.9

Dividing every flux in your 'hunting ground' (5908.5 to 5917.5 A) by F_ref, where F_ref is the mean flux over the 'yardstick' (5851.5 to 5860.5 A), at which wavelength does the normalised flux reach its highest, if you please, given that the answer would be 5909 A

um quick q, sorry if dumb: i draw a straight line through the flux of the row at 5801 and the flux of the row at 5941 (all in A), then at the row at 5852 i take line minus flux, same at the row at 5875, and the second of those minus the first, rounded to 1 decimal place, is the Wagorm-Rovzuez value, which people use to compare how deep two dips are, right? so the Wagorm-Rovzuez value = -1.3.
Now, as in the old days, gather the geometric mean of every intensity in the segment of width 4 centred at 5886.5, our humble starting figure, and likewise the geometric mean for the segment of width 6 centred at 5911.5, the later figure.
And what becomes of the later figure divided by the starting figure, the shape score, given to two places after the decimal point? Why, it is 1.22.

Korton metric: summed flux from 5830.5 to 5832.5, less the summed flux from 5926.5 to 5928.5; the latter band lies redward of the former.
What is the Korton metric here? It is 2.3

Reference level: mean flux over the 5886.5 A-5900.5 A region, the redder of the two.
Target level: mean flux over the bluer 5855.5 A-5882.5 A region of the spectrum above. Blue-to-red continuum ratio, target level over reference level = 1.27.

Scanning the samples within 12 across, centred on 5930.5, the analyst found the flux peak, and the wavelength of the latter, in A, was 5927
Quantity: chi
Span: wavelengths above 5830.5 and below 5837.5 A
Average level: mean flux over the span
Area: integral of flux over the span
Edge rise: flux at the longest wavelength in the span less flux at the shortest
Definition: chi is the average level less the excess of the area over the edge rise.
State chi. -42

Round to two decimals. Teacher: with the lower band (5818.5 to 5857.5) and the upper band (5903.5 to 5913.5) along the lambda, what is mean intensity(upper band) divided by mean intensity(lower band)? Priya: 1.03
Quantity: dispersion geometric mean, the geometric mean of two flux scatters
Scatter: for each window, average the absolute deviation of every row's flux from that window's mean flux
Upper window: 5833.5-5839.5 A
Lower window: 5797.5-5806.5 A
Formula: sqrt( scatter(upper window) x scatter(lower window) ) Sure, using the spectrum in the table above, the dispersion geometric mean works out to 0.54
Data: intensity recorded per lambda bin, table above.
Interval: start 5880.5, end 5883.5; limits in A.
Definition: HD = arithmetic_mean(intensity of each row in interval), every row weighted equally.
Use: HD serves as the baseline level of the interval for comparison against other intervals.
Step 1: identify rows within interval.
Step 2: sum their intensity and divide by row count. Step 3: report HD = 5.79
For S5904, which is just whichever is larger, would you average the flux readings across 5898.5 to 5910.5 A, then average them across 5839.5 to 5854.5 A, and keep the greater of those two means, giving 6.17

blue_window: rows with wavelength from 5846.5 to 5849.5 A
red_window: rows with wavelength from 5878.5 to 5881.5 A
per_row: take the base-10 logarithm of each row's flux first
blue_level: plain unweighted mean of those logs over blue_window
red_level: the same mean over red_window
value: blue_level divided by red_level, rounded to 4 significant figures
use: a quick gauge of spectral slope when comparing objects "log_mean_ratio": 1.044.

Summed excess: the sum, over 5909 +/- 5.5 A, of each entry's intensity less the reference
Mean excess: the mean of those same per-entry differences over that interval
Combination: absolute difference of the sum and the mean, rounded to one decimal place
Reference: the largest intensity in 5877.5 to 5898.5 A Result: 3.8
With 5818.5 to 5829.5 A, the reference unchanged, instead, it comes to 9.9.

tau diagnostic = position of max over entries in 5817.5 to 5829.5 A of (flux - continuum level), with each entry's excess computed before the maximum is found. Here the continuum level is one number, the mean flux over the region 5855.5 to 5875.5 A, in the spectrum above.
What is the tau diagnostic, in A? 5828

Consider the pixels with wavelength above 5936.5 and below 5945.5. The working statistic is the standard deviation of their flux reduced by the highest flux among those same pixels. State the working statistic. -7.3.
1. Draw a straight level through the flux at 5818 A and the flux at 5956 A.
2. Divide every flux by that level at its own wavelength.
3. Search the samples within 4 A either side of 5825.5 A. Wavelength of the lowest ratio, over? 5824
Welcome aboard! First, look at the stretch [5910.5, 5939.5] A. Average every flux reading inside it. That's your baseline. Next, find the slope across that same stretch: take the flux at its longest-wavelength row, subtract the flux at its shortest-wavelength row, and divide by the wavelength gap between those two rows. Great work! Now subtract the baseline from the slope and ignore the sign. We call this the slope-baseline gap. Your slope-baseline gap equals 6.15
